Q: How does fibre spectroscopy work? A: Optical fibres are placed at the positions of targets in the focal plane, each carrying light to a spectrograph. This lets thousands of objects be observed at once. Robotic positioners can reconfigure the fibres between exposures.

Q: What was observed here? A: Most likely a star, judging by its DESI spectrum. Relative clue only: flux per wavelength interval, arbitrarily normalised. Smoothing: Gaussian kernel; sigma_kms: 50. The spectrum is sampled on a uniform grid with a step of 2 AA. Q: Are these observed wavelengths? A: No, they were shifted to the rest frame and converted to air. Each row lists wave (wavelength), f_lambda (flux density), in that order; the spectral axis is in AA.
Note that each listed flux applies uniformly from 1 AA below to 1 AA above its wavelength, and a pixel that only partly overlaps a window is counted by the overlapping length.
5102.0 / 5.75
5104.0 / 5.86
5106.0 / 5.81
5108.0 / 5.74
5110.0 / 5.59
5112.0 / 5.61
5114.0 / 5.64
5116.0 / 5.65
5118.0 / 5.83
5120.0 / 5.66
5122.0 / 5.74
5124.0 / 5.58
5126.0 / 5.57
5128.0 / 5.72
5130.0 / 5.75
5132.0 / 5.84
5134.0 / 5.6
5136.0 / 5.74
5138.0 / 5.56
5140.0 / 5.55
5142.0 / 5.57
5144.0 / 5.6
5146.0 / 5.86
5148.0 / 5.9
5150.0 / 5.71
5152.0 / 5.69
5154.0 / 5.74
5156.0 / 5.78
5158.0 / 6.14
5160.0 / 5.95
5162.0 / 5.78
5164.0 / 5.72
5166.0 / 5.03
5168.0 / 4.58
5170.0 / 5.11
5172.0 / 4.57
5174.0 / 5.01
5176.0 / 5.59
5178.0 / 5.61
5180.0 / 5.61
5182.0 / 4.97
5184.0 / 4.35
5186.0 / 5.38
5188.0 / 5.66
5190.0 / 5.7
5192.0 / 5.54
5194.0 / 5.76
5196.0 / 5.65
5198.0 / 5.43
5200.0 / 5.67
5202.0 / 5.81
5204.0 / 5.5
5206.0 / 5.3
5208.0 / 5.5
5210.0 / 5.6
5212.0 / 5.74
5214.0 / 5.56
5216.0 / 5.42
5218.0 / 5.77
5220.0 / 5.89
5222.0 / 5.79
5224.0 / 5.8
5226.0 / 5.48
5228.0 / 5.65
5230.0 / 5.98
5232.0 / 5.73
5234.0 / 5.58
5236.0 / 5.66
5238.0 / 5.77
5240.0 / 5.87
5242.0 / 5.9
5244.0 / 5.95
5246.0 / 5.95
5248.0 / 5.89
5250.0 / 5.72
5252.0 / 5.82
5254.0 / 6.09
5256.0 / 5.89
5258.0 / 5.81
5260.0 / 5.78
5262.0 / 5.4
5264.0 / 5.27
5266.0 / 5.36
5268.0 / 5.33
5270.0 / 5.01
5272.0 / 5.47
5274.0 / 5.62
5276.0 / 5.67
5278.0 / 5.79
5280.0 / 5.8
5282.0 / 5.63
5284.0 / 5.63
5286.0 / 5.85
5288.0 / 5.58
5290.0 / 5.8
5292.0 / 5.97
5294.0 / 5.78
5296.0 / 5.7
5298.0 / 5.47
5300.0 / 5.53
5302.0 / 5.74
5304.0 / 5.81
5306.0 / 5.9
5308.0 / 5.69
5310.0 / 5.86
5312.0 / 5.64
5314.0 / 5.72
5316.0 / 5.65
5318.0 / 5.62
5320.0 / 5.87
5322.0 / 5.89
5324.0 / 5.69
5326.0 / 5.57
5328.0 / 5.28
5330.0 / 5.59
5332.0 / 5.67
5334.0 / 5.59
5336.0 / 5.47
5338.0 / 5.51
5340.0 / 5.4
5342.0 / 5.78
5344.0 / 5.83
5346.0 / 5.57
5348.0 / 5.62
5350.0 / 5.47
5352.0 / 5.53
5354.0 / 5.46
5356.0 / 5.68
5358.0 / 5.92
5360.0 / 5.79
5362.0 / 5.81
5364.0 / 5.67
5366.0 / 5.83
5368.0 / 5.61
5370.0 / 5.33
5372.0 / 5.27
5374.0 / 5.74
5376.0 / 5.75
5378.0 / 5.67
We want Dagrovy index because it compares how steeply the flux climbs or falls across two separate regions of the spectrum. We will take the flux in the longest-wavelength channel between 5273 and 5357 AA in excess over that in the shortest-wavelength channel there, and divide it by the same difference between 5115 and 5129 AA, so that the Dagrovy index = 1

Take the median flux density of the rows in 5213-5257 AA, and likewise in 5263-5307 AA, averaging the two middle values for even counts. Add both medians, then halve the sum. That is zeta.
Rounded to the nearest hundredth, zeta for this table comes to 5.72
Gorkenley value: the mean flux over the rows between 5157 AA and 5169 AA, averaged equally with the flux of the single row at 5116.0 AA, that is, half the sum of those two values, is 5.59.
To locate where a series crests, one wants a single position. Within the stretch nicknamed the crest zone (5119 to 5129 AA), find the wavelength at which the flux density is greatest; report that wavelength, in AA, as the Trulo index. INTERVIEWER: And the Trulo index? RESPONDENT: 5122.0 AA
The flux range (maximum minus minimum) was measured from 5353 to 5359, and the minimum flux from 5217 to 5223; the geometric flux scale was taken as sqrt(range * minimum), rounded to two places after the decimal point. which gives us 1.63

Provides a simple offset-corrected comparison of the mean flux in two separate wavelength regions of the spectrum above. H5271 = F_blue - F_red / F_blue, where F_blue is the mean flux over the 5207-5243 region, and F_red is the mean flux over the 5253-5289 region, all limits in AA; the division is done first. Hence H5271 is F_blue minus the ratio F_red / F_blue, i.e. 4.72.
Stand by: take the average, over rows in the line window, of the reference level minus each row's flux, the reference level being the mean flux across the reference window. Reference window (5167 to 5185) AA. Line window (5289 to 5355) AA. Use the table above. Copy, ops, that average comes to -0.612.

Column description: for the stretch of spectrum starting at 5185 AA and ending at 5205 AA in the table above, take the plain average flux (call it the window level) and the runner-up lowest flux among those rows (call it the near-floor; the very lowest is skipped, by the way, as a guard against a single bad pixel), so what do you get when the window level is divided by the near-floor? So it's 1.033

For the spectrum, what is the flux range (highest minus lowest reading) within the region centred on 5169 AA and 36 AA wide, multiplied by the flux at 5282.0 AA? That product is 10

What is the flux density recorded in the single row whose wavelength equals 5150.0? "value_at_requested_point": 5.71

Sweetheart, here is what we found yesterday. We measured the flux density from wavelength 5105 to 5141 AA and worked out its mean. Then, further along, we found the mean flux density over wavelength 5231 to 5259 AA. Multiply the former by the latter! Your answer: 33.1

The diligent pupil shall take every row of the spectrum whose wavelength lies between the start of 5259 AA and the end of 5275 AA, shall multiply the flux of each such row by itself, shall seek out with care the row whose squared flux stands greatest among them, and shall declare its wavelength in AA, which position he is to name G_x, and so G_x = 5260.0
